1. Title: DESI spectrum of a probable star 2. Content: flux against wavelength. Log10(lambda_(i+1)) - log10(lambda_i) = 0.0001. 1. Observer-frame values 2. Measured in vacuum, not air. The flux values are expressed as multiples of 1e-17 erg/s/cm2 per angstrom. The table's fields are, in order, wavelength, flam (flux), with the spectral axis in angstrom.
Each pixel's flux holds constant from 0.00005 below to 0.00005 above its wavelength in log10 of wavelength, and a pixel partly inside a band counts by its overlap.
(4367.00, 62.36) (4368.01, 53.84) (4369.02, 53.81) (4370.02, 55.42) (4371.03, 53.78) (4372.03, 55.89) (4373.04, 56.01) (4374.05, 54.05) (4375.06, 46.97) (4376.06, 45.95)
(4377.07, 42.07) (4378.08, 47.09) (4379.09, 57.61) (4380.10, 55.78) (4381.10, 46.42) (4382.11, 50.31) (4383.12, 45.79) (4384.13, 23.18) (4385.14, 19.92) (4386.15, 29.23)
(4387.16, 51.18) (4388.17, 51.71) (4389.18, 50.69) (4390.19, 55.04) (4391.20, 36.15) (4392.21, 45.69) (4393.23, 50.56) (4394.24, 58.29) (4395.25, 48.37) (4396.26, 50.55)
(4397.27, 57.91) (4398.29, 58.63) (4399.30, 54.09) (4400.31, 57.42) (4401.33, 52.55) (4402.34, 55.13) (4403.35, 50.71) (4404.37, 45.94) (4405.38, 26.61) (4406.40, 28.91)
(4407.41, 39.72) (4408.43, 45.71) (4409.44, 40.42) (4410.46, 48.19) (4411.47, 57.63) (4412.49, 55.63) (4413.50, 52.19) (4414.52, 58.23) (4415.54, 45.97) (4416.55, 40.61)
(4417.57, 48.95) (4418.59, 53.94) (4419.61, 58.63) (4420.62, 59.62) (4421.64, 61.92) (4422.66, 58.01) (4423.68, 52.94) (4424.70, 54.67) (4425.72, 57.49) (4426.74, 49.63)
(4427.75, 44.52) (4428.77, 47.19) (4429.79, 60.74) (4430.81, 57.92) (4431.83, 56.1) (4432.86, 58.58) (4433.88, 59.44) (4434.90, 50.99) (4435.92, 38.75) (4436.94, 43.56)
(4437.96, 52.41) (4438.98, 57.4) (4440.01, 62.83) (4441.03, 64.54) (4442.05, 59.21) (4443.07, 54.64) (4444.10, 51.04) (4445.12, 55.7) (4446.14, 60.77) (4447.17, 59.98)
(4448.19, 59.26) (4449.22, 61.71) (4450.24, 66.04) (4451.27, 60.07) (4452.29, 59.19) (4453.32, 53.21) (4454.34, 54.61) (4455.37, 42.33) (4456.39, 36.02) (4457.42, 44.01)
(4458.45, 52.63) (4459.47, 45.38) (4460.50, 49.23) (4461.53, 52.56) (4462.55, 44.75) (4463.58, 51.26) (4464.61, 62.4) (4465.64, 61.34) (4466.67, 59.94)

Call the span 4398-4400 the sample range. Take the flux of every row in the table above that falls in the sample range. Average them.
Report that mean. 56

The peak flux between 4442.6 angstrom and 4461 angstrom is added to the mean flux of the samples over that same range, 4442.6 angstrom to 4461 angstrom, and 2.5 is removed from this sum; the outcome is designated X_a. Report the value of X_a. 117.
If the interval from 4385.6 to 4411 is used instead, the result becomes 104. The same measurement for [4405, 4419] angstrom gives 102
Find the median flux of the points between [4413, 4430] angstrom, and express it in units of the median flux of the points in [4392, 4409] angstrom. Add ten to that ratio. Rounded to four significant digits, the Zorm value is 11.07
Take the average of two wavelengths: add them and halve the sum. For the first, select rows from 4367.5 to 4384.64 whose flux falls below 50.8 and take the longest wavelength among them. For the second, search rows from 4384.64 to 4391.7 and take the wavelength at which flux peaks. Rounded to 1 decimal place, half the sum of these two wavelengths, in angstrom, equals 4387.2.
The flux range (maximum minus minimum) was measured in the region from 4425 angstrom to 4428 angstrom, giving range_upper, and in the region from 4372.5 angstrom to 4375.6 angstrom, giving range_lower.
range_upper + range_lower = 22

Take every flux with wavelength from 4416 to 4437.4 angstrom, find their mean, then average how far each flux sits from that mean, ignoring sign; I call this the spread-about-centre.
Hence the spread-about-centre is 5.7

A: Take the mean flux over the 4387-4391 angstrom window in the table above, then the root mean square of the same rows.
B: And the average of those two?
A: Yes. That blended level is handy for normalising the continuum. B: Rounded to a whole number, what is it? 52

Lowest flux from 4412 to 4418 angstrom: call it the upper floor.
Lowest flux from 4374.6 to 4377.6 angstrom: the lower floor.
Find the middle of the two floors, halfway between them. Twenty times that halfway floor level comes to 827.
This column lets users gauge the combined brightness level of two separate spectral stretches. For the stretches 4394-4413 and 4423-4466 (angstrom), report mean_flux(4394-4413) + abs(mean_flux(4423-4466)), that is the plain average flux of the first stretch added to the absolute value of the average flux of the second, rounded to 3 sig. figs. 103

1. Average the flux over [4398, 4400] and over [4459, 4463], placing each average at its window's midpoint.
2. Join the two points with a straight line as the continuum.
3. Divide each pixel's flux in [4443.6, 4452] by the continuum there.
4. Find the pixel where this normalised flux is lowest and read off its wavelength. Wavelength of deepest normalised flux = 4444.10 angstrom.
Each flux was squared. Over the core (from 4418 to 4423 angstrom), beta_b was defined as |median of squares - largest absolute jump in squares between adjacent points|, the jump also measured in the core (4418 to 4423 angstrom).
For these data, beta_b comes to 2910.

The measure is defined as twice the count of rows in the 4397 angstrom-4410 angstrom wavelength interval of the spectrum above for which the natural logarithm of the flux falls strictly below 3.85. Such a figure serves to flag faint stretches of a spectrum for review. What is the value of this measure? 12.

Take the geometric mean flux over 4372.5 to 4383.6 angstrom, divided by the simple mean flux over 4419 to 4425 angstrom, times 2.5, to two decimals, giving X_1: 2.15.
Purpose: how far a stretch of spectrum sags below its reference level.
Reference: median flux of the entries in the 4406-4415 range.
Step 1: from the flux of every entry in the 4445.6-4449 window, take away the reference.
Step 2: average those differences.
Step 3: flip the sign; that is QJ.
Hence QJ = -12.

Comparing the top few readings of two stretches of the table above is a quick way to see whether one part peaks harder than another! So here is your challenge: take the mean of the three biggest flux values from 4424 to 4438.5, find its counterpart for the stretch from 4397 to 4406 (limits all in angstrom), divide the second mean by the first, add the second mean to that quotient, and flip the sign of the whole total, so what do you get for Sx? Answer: -59.0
